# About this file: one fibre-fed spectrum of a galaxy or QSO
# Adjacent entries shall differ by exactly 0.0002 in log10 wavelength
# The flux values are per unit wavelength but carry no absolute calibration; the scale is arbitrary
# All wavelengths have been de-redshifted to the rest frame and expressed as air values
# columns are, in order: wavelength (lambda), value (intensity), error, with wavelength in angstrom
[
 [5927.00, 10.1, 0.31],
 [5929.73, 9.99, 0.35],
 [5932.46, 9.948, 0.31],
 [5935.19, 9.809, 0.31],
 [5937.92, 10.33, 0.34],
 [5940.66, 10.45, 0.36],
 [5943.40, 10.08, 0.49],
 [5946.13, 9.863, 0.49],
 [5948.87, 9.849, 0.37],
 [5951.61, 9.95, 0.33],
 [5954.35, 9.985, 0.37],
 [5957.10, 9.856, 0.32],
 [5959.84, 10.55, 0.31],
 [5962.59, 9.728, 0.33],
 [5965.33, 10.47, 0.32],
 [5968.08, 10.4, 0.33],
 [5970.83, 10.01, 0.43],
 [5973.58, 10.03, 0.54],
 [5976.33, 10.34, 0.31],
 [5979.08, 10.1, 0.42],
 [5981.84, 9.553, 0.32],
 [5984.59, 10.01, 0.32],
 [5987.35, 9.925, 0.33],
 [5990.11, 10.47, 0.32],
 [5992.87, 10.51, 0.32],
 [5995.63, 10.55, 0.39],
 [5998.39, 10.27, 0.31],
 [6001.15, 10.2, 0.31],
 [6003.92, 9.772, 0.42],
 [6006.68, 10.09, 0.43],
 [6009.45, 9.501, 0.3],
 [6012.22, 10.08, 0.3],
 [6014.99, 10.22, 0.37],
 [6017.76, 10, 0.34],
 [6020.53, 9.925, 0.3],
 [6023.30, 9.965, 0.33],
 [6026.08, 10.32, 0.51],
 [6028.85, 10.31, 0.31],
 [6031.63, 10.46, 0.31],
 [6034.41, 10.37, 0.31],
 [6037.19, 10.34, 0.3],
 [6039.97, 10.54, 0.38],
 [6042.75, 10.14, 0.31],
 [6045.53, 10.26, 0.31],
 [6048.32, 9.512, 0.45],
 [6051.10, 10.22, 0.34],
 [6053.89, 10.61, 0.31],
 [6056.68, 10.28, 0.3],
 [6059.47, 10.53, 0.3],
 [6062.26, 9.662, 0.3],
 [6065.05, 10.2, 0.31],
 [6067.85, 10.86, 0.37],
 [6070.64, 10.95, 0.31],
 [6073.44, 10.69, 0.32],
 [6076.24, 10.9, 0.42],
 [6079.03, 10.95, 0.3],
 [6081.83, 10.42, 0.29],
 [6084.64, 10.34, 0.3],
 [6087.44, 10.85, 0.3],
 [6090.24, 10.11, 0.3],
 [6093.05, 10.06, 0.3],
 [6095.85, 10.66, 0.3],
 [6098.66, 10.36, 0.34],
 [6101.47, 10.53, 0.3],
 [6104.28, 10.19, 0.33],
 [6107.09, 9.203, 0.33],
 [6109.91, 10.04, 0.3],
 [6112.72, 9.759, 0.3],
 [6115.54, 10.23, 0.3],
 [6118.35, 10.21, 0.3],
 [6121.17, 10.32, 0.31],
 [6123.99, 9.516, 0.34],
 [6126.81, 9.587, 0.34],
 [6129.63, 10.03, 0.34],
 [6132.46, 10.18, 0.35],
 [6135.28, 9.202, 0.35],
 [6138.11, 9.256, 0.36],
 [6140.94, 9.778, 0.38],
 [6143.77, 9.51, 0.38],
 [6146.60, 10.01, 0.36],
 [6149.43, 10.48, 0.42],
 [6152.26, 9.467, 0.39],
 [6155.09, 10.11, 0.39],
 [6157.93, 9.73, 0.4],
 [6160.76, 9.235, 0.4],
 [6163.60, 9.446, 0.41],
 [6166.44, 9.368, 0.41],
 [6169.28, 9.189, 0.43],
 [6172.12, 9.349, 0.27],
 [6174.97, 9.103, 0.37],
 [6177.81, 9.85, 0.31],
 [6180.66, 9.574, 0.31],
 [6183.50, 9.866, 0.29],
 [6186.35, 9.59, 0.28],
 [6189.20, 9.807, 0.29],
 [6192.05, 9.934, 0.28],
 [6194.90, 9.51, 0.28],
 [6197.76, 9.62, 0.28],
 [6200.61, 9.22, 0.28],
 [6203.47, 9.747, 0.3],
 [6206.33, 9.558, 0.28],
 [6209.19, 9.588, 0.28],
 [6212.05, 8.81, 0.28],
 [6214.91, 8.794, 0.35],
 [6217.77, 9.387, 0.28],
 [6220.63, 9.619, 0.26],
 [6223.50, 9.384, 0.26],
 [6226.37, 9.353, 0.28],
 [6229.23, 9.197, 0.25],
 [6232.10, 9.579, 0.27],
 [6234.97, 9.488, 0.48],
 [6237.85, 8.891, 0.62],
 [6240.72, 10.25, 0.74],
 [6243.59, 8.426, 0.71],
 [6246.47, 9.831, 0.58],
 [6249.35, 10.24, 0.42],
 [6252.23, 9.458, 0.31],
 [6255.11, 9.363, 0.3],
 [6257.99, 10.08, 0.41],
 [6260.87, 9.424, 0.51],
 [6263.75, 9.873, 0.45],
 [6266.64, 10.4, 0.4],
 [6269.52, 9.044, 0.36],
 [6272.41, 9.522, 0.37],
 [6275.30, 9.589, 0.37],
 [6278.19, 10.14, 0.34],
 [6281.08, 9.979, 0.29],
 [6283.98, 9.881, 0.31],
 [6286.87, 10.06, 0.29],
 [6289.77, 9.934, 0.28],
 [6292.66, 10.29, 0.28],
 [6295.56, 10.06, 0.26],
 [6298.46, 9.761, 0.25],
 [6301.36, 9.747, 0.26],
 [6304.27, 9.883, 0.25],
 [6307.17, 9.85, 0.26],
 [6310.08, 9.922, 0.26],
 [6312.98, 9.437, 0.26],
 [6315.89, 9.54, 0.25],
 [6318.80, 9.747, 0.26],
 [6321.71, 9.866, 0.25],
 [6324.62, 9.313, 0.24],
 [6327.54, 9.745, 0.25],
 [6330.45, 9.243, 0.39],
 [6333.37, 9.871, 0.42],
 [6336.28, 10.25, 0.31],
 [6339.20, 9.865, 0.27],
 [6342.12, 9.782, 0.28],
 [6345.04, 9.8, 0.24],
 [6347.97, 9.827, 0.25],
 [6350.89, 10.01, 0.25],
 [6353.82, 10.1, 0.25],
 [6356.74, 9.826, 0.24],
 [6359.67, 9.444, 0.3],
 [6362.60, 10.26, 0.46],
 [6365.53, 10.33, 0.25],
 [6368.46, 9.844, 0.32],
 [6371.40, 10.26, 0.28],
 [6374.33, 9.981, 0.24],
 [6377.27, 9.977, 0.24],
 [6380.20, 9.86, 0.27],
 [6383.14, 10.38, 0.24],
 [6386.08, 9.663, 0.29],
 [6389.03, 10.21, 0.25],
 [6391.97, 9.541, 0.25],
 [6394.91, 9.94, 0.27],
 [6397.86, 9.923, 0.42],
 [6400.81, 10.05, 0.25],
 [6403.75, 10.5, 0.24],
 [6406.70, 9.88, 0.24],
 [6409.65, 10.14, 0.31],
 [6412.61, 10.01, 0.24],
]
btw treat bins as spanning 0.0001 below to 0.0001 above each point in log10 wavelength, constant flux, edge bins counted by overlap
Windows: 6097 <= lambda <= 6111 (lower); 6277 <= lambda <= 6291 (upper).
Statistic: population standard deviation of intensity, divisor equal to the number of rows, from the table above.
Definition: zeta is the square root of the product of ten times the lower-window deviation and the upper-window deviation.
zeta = 0.65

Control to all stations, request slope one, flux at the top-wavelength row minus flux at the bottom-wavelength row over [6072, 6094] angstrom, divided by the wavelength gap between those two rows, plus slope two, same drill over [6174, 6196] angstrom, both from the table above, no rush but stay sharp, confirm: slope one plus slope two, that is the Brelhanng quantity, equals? -0.01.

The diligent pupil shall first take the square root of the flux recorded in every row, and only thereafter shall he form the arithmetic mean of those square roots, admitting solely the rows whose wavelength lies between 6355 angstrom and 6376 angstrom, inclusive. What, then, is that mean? 3.161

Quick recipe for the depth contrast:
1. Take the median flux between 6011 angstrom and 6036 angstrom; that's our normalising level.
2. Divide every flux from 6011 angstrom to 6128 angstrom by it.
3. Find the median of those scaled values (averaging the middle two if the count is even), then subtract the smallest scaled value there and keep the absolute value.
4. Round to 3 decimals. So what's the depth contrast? 0.104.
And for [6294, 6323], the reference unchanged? 0.036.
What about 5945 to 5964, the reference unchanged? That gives 0.013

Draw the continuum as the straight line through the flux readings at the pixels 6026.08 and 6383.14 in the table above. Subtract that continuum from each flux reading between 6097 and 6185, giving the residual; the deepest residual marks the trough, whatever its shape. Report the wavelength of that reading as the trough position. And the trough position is 6174.97 angstrom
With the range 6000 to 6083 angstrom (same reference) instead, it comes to 6009.45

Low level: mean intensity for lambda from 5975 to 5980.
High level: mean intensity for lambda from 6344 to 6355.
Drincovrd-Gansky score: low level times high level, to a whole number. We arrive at 102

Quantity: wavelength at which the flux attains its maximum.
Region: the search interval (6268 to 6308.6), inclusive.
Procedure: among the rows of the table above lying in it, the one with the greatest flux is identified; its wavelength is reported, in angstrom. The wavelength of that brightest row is 6292.66 angstrom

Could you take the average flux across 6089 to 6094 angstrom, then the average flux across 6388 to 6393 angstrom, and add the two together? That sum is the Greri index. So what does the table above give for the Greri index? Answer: 19.96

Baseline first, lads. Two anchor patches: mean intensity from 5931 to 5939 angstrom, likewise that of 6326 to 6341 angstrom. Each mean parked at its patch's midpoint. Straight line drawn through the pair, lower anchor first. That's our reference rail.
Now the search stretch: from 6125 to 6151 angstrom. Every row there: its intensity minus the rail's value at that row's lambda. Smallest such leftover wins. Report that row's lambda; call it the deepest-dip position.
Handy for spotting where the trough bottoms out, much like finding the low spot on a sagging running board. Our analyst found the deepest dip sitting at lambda 6135.28 angstrom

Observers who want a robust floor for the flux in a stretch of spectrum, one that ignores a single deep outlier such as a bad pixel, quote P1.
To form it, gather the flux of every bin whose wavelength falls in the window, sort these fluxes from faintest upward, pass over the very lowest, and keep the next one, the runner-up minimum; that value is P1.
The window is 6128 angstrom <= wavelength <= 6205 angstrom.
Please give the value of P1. 9.189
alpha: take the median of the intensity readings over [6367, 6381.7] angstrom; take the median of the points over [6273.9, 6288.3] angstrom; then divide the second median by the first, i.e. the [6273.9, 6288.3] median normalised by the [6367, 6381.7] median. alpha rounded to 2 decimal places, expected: 1.00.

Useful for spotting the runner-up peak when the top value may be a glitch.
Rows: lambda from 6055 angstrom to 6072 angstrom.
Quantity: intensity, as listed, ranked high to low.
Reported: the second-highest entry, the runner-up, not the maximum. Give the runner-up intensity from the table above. 10.86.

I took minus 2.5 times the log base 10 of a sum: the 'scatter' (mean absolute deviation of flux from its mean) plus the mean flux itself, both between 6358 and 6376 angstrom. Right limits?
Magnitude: -2.53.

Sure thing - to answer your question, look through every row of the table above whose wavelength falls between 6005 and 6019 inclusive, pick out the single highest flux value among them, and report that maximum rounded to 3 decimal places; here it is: 10.220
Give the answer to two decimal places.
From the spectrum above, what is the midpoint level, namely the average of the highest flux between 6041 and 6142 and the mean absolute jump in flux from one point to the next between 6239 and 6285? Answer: 5.79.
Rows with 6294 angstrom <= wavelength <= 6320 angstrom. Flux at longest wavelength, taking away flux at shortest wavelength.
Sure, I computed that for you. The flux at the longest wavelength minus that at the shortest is -0.31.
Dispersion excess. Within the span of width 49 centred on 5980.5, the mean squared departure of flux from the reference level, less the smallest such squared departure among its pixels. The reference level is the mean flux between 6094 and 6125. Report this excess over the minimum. 0.09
